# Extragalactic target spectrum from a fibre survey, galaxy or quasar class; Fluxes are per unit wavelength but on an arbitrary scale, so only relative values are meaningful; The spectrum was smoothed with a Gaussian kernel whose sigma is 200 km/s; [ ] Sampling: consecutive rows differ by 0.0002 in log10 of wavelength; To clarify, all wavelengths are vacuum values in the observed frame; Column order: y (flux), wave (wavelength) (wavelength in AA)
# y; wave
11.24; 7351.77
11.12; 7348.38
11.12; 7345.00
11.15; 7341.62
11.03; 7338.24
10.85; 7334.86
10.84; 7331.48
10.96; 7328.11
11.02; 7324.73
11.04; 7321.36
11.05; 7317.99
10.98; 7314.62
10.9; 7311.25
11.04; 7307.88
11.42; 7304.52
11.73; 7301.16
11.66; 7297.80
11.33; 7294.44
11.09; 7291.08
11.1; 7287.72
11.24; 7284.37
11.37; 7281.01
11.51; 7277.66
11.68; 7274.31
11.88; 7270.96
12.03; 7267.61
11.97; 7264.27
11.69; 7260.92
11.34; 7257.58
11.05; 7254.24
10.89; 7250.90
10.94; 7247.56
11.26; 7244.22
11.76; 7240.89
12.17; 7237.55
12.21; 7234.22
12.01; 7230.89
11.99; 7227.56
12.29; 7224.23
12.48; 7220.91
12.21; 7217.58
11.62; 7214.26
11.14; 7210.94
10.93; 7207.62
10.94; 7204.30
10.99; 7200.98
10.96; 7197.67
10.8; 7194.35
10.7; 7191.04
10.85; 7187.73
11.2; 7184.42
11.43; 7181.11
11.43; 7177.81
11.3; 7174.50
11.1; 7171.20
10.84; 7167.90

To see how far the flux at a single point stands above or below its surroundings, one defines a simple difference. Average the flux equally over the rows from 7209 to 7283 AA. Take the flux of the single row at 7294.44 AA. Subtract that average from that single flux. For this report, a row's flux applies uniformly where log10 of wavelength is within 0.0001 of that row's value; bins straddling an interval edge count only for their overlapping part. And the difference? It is -0.37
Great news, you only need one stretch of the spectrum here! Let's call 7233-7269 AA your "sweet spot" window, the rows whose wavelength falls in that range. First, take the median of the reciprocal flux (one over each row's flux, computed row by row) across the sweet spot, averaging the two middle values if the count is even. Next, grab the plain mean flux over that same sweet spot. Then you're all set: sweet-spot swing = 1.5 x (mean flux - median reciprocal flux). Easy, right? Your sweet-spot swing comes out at 17.2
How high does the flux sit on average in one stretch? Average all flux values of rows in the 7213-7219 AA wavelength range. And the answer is 11.9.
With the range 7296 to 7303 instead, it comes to 11.7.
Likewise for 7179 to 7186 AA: 11.3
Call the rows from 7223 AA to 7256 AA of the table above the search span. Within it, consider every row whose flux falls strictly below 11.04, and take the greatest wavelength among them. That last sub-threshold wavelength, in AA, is 7250.90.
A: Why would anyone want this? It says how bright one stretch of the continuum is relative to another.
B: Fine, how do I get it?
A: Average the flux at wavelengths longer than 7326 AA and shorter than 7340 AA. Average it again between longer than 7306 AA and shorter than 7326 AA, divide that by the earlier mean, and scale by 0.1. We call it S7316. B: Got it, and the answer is 0.101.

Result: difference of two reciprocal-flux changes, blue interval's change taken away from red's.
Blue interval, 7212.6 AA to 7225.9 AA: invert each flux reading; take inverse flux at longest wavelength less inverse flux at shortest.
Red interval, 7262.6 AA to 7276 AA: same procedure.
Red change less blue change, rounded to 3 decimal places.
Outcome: 0.007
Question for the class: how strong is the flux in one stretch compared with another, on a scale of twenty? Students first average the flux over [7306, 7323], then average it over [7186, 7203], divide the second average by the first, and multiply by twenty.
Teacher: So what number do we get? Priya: 19.7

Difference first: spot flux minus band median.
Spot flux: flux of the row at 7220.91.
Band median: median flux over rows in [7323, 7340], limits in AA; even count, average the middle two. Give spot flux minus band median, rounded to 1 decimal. 1.5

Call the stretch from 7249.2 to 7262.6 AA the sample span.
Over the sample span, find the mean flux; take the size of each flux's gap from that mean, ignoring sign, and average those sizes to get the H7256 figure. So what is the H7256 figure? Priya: 0.27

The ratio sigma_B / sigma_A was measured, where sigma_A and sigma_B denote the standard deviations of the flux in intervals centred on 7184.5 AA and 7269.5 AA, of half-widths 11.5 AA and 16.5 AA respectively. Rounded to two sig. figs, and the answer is 1.1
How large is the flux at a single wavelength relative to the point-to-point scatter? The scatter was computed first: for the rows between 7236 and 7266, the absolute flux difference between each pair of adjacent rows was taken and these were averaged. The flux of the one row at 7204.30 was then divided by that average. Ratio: 37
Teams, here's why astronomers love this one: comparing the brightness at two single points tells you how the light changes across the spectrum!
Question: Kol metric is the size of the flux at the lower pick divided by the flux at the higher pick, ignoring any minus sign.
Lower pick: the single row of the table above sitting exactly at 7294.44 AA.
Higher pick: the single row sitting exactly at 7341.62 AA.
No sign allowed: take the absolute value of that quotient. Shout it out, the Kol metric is 1.02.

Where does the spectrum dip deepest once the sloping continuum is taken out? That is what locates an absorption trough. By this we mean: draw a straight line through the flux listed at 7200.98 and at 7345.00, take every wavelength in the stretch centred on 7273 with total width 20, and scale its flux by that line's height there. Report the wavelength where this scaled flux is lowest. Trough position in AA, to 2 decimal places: 7281.01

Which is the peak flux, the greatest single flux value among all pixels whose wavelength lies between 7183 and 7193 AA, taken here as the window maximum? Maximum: 11.2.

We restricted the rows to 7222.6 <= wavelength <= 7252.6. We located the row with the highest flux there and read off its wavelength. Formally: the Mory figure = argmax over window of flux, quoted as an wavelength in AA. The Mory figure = 7224.23 AA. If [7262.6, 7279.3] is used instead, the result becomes 7267.61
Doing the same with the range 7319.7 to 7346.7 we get 7341.62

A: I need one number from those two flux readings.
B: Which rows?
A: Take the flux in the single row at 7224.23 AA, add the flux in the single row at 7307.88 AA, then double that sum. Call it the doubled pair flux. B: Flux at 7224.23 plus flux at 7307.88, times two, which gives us 46.7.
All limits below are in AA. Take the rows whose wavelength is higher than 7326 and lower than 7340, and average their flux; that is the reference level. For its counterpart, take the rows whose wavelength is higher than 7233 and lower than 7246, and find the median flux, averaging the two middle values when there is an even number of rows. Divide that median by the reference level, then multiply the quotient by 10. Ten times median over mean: 10.96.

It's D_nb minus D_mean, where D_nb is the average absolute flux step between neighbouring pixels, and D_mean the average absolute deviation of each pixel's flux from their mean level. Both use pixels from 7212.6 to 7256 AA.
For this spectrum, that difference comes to -0.21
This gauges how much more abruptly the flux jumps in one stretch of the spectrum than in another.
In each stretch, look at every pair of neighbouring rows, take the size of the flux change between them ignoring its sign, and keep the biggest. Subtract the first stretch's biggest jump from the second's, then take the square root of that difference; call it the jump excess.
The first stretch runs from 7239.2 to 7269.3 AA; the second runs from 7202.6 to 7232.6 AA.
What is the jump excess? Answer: 0.30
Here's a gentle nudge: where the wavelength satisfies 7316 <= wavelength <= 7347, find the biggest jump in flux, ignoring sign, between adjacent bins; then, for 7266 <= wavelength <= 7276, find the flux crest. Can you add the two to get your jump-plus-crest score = 12.2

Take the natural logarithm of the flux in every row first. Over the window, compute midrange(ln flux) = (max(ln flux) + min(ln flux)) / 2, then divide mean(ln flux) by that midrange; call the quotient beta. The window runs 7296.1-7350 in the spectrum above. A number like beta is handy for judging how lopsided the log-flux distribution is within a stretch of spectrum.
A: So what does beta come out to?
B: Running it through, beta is 0.99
